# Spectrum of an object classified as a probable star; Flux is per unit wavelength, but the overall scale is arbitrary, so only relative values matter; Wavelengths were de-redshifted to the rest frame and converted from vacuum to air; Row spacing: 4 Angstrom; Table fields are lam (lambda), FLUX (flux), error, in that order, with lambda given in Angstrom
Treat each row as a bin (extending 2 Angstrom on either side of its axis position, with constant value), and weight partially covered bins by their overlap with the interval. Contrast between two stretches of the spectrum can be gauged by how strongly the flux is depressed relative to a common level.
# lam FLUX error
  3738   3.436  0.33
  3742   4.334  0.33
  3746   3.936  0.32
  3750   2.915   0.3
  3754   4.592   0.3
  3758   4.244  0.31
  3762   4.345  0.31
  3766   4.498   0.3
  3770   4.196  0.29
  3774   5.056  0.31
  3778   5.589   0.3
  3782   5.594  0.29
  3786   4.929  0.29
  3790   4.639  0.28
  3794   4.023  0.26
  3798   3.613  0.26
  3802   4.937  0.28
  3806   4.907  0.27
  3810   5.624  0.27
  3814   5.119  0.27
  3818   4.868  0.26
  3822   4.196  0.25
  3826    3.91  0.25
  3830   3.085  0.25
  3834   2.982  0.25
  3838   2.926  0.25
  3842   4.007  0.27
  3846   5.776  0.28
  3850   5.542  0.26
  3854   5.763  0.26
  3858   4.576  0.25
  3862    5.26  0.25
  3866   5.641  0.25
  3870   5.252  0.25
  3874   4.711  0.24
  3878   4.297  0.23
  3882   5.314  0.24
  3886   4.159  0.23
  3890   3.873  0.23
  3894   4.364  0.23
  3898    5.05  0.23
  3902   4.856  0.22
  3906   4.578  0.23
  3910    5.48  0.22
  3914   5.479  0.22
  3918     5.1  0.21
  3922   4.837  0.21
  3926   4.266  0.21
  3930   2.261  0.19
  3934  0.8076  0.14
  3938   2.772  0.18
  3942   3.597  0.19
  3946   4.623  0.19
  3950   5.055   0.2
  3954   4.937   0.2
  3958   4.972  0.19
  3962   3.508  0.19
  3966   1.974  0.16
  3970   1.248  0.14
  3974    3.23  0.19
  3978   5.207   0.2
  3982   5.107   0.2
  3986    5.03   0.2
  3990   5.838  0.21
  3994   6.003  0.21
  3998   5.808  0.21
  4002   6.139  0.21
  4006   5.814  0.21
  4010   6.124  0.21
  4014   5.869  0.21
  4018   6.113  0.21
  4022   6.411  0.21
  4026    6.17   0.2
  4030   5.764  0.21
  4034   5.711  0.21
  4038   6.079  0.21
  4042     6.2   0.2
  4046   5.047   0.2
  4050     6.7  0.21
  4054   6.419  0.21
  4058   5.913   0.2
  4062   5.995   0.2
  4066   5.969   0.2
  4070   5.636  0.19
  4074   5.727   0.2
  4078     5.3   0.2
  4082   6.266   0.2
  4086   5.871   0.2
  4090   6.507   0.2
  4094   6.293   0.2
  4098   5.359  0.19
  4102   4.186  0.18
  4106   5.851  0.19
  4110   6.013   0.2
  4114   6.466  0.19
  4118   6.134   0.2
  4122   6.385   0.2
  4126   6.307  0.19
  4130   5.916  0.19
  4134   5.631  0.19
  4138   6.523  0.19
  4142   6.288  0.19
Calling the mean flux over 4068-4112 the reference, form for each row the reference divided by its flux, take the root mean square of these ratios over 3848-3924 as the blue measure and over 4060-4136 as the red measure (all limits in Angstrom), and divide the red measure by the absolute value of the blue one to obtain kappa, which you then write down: 0.84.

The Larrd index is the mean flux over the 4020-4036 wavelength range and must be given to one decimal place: 6.0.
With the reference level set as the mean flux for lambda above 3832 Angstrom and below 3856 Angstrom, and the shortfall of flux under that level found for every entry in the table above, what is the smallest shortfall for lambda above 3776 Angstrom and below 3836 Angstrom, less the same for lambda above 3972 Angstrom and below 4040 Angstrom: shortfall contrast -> 0.79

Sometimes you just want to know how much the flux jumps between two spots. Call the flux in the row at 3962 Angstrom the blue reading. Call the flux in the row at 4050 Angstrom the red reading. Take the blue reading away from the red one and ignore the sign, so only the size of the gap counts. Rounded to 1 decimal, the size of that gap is 3.2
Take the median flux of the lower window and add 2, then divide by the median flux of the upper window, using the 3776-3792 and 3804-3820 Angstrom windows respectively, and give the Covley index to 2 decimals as 1.45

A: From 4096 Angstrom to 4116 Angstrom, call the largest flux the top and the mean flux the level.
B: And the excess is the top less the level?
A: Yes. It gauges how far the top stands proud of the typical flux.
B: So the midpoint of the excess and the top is 3.7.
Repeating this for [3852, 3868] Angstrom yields 3.1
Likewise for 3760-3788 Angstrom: 3.2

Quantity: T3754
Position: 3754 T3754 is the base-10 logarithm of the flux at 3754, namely 0.66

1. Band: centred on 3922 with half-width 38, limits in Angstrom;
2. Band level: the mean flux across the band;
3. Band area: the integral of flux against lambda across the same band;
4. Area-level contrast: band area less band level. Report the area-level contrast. 320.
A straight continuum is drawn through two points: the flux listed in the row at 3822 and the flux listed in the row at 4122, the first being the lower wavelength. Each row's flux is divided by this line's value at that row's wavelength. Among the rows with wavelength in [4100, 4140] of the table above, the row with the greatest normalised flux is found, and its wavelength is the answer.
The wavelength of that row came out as 4114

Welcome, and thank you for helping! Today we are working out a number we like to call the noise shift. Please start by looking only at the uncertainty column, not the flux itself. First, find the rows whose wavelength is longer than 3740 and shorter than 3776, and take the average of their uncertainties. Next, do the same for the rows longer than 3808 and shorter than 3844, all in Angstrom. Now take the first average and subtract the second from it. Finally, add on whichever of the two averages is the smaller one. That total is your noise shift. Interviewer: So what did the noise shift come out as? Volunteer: 0.308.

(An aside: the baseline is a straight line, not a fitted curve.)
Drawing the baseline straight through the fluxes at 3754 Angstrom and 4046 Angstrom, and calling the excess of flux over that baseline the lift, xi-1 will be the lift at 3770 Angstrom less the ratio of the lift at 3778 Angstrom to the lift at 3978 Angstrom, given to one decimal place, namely -4.0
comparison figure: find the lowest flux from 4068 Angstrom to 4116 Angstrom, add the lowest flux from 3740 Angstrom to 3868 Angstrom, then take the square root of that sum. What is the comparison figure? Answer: 2.66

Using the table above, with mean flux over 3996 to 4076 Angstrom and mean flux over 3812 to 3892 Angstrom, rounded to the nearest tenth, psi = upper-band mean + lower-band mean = 10.5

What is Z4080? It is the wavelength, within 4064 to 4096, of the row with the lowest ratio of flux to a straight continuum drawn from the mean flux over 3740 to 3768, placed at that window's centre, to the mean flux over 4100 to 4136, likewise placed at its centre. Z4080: 4078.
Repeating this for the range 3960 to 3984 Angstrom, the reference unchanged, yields 3970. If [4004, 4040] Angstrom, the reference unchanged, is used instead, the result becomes 4034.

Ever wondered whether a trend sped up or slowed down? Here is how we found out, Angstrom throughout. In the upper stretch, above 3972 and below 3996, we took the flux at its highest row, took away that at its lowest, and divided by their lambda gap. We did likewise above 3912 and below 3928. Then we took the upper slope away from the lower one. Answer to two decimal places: -0.24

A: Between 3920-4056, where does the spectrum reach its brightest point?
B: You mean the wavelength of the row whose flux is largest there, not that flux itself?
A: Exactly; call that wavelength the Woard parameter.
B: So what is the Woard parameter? 4050 Angstrom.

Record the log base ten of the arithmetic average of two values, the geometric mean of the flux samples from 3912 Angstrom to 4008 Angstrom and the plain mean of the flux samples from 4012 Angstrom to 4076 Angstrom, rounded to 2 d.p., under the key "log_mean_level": 0.69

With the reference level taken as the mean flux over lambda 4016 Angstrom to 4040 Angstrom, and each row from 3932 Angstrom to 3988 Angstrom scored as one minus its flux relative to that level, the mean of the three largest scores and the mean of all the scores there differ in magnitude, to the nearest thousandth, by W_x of 0.393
